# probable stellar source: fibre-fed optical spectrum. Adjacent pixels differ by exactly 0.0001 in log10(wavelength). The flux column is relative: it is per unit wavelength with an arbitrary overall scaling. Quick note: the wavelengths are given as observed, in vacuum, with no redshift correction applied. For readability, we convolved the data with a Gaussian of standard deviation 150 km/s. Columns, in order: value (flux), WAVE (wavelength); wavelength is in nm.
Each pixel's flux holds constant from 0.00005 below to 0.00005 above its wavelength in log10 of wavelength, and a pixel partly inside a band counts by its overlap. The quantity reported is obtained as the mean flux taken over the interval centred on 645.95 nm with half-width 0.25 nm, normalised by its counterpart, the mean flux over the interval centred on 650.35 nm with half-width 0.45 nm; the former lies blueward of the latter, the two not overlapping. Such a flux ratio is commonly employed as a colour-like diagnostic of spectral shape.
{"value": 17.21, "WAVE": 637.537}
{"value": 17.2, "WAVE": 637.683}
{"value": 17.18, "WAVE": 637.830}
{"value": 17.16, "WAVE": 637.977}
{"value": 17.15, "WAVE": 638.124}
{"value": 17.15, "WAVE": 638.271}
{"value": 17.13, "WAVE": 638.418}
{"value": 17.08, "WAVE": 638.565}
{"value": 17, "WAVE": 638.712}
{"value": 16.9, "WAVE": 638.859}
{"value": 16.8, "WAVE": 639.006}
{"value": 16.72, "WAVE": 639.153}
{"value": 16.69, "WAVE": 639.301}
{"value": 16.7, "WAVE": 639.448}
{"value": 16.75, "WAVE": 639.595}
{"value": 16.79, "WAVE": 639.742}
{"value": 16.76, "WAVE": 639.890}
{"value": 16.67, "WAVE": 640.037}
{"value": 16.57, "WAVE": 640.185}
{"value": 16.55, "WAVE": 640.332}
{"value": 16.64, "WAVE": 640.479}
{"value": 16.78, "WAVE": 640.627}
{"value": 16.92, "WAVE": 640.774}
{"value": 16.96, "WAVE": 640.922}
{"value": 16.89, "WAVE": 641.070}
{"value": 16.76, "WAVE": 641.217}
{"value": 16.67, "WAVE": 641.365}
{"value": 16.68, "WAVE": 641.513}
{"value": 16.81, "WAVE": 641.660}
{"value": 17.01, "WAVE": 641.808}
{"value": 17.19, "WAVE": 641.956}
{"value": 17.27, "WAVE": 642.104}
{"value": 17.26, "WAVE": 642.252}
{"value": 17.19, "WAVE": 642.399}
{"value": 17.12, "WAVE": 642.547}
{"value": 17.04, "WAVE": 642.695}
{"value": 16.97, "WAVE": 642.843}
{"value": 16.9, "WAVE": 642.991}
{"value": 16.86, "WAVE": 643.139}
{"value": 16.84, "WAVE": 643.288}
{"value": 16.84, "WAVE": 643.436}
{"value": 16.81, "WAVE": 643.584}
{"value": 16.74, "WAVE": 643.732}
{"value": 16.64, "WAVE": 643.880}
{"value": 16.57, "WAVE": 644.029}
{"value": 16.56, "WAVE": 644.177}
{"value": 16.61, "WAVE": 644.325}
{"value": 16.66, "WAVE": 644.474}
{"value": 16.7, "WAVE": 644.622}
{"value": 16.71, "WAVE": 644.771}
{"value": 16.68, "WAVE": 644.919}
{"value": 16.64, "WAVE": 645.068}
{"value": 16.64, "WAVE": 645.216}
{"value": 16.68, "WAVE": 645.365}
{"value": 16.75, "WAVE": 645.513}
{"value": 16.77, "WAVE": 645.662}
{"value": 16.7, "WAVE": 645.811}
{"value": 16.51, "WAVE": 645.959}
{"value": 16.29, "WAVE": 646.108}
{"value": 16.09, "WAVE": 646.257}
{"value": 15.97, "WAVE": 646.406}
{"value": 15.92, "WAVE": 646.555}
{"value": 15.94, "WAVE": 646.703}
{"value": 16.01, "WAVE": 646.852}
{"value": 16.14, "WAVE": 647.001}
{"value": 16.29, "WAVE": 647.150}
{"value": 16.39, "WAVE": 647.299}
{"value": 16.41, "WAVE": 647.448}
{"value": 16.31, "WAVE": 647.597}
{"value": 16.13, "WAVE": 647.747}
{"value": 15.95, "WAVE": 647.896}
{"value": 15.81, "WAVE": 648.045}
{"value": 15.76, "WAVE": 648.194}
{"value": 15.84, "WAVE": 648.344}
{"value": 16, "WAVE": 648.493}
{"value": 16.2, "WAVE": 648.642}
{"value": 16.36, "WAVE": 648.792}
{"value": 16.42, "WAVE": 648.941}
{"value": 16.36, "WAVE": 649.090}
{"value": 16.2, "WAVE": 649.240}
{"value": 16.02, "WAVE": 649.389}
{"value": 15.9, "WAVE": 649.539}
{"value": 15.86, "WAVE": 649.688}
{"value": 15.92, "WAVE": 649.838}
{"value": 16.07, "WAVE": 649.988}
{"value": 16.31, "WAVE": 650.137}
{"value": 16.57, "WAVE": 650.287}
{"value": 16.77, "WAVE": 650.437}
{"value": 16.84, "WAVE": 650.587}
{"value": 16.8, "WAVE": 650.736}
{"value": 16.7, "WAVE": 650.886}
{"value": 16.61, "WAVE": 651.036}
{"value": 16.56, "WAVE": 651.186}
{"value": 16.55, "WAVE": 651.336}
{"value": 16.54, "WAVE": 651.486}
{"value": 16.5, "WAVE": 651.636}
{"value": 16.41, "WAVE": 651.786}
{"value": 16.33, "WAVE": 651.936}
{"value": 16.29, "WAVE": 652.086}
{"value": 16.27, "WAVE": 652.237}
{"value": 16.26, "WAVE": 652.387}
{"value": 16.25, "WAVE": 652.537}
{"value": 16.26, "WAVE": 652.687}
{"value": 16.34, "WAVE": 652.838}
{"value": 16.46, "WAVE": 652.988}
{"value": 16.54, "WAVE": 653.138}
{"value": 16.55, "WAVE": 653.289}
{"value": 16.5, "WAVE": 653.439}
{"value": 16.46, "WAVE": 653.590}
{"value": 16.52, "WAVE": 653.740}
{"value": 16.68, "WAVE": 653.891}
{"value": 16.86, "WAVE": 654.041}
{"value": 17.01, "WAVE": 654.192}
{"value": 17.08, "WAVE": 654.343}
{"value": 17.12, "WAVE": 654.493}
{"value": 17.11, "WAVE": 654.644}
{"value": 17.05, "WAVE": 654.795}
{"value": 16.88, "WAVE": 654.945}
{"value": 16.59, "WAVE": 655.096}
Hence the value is 1.00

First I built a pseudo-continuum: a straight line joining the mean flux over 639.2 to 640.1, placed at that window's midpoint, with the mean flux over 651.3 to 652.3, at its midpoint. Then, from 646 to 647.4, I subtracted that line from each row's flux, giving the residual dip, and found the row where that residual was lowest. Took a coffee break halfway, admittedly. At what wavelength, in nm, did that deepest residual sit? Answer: 646.555 nm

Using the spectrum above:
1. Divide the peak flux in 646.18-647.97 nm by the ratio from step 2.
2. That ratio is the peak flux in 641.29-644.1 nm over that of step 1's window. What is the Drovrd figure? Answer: 15.6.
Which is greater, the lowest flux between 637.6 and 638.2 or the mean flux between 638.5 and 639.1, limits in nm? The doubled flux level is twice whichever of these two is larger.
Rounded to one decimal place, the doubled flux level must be 34.3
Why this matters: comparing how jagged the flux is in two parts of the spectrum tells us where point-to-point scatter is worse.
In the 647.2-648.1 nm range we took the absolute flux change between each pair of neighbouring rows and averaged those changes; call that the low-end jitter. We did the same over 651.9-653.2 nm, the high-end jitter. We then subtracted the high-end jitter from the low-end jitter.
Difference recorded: 0.08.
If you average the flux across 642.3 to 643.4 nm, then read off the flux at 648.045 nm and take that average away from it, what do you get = -1.18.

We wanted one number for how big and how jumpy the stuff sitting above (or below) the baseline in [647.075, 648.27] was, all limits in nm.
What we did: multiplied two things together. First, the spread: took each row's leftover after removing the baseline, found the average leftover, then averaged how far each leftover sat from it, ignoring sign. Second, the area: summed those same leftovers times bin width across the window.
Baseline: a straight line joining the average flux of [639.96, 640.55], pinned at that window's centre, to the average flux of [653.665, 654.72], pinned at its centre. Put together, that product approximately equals -0.17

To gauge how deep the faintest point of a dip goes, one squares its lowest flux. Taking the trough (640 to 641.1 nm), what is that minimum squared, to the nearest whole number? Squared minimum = 274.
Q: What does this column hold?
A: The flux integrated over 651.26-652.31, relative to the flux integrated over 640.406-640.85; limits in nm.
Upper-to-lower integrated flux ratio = 2.3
